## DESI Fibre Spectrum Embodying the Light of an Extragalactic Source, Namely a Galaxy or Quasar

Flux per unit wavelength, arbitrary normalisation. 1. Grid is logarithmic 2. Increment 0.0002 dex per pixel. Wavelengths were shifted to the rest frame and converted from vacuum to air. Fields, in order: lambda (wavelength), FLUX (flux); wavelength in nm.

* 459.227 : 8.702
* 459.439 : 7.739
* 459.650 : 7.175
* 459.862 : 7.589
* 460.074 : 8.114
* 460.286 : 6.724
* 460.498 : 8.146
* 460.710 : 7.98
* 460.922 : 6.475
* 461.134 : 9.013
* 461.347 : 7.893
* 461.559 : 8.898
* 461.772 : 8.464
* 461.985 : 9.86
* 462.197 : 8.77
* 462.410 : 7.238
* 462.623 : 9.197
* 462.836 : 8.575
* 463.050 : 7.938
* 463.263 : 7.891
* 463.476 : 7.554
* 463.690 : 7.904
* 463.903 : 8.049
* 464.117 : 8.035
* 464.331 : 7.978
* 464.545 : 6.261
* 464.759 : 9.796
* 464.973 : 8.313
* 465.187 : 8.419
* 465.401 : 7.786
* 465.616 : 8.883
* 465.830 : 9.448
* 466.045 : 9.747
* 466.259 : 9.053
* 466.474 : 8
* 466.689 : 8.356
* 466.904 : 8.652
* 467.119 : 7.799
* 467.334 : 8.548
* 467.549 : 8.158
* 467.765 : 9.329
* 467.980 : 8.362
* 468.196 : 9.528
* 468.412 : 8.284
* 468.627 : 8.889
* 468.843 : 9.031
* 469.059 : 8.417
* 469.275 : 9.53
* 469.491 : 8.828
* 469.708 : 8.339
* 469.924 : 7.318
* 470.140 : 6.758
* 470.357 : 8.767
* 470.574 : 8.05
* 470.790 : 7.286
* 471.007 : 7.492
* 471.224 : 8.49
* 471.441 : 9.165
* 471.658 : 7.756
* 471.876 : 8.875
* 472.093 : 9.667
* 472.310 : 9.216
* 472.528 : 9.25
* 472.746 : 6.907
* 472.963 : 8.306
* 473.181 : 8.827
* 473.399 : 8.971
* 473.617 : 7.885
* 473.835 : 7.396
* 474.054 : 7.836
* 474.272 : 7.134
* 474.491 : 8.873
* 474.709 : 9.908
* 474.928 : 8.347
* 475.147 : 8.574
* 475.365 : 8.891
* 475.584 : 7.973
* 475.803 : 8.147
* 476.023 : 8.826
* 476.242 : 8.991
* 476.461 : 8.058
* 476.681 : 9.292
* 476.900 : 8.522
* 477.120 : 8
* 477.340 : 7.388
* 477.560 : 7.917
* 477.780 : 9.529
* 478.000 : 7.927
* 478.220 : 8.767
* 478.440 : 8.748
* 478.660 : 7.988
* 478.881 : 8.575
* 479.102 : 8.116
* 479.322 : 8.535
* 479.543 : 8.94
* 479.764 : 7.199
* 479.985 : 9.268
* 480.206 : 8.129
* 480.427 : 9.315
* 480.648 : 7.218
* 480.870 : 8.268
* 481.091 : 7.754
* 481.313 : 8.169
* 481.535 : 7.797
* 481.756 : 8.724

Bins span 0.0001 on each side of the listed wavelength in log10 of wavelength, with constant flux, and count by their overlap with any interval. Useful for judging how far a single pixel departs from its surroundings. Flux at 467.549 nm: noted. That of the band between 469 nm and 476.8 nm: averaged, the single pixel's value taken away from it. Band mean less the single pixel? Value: 0.2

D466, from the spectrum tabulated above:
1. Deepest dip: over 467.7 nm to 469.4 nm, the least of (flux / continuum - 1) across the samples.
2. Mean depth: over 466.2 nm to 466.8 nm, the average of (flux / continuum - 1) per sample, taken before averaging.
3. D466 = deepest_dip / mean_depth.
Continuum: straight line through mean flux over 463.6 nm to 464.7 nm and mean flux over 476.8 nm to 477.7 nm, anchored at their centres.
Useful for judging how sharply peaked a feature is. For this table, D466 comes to 0.7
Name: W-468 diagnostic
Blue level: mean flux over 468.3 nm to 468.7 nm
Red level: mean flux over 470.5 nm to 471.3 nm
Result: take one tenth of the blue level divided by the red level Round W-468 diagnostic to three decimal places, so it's 0.110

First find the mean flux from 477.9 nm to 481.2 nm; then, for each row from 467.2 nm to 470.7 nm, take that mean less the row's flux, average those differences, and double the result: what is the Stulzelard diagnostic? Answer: -0.4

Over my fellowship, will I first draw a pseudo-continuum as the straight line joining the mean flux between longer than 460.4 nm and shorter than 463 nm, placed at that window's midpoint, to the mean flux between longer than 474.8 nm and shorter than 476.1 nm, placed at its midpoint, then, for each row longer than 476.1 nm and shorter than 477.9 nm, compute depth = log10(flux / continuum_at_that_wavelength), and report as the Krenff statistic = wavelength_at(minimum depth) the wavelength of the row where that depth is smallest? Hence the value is 477.340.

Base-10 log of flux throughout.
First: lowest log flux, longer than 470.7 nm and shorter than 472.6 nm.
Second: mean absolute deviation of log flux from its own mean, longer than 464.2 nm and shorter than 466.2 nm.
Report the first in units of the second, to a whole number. 20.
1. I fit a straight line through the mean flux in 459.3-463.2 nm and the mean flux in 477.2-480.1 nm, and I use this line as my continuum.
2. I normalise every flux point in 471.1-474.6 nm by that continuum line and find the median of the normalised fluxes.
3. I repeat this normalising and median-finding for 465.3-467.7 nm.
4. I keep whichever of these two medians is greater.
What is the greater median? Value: 1.05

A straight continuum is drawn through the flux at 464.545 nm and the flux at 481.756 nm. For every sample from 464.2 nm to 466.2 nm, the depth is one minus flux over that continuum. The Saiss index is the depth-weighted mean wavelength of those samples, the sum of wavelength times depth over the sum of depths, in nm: 465.32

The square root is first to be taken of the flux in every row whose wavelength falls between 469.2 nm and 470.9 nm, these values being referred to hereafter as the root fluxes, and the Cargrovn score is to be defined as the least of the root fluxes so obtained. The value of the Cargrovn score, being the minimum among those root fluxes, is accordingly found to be 2.60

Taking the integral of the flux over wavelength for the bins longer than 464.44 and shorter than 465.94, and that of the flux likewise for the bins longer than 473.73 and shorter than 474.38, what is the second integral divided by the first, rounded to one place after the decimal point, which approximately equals 0.4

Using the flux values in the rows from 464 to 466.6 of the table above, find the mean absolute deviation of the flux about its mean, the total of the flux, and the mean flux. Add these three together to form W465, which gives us 111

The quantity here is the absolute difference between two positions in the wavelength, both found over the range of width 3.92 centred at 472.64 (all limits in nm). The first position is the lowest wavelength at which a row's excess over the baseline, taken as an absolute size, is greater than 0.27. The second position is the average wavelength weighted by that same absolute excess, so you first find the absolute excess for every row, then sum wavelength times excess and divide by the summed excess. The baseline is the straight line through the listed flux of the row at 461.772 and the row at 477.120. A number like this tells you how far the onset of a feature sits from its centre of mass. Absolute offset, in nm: 1.77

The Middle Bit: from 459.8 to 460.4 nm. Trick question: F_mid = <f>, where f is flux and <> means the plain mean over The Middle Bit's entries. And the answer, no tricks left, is 7.5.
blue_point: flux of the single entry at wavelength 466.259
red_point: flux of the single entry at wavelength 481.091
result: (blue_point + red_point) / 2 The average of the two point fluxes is 8.4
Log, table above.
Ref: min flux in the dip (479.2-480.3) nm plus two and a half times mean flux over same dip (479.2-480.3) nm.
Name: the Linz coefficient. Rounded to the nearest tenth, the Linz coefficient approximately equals 28.2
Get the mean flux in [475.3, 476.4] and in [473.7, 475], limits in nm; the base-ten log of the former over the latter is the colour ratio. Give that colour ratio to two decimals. 0.02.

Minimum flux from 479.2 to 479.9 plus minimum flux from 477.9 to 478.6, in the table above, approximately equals 15.1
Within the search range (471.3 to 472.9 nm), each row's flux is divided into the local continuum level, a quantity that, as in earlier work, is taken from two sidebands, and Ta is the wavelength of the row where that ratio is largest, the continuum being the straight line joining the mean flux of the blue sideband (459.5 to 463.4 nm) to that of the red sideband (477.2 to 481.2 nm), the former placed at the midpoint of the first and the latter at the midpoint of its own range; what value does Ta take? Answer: 472.746 nm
